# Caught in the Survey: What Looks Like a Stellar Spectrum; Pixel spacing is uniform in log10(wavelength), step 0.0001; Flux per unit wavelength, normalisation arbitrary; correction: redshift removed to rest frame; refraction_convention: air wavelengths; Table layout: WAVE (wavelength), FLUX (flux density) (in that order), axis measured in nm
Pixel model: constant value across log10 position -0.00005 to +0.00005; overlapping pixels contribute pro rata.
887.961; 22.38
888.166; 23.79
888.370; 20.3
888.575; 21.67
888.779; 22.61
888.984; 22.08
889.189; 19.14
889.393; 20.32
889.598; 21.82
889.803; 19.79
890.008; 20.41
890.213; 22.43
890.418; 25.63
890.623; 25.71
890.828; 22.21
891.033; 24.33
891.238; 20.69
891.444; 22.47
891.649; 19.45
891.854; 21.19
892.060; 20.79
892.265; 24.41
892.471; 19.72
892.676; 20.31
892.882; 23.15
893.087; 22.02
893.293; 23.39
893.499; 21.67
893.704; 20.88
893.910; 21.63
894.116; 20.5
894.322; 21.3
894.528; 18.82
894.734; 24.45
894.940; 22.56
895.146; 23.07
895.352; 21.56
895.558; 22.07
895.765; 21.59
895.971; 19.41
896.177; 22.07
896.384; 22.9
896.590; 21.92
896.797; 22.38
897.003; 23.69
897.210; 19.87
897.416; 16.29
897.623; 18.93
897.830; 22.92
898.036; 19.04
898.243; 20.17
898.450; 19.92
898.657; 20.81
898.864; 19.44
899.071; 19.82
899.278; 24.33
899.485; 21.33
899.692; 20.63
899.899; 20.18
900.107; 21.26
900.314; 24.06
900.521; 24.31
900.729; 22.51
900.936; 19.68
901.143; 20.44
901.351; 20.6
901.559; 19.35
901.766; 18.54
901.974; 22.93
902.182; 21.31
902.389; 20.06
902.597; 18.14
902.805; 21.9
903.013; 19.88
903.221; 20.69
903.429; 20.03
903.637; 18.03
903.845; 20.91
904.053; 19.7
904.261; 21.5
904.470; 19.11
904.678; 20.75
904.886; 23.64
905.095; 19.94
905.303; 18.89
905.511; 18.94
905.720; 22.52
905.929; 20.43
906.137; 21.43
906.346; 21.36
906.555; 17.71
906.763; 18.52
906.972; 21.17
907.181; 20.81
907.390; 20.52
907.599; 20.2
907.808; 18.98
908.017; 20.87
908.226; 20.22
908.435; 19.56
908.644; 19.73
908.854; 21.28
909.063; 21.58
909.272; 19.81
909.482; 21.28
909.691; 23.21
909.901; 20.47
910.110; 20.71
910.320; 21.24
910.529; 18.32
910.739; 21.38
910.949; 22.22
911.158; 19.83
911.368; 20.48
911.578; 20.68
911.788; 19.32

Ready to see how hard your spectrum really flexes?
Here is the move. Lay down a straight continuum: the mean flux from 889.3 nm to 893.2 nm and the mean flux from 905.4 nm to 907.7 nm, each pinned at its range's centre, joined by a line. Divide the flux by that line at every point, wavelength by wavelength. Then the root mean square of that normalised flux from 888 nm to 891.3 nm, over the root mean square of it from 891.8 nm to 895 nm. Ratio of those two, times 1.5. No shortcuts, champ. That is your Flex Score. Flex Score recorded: 1.50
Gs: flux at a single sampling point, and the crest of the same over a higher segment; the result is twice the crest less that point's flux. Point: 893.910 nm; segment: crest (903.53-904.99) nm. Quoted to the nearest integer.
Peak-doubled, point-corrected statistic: 26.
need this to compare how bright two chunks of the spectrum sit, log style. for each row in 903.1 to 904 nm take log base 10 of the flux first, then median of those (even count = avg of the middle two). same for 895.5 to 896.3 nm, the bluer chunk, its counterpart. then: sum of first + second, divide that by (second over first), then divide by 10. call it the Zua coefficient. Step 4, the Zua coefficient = 0.259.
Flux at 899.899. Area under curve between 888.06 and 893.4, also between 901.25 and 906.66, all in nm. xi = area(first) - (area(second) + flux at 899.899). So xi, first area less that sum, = -13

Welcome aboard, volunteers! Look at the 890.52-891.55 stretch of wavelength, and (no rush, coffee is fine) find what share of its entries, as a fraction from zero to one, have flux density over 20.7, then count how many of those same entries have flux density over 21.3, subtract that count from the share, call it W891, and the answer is -3.2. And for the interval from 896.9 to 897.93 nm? -1.6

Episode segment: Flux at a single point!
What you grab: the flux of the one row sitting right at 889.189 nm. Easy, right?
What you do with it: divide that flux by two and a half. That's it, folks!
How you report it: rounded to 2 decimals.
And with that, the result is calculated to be 7.66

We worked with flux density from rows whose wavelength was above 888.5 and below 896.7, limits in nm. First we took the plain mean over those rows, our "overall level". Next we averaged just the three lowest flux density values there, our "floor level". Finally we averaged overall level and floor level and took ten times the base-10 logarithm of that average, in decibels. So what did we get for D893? 13.1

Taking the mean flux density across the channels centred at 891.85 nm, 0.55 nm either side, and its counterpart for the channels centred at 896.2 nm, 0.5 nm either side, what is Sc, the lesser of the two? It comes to 21.6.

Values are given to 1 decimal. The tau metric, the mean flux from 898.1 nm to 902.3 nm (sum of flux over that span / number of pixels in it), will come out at 21.1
